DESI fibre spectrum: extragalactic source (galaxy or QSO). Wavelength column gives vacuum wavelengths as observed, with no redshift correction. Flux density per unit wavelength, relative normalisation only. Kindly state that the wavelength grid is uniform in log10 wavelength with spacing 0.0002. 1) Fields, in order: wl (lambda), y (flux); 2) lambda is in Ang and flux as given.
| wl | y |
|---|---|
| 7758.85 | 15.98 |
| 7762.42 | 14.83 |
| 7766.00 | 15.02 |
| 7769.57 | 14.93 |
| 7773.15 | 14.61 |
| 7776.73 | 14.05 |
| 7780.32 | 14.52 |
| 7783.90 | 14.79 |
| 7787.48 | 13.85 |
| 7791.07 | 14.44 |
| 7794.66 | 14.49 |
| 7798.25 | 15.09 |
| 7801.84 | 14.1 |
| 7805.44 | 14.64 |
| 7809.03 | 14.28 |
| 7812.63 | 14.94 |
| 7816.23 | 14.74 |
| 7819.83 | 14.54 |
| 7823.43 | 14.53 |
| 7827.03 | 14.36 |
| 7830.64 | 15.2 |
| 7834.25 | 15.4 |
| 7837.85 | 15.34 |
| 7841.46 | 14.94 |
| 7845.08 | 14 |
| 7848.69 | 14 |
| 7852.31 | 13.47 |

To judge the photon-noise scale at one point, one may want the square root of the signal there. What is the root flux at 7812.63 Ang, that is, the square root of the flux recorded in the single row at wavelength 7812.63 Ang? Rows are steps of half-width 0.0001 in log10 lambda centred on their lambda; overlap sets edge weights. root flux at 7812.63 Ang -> 3.87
